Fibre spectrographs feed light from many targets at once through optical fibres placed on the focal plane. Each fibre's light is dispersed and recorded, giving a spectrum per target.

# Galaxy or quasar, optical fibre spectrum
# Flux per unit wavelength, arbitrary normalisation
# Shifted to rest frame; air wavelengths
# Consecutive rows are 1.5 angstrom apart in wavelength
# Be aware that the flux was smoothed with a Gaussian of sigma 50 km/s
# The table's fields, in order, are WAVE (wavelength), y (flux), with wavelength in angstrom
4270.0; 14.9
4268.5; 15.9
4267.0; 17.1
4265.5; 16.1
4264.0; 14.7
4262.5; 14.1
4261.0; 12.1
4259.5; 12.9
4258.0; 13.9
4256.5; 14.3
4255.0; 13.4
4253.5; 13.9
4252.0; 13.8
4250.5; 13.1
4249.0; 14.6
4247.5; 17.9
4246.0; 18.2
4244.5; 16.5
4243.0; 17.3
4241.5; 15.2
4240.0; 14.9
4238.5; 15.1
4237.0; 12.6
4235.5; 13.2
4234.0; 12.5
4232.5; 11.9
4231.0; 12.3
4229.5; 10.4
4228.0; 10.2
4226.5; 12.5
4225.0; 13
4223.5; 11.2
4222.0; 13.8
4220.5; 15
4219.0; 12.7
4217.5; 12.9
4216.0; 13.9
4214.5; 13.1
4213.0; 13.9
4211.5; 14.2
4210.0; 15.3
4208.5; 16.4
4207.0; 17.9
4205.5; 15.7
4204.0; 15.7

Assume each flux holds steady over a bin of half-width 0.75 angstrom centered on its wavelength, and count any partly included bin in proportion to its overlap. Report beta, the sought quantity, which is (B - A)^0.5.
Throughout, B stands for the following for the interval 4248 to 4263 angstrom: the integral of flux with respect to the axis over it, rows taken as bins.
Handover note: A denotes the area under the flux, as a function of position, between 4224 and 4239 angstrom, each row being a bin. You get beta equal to 4.5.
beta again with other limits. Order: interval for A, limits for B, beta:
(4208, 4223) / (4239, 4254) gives 4.8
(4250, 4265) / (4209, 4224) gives 0.5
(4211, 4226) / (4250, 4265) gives 2.2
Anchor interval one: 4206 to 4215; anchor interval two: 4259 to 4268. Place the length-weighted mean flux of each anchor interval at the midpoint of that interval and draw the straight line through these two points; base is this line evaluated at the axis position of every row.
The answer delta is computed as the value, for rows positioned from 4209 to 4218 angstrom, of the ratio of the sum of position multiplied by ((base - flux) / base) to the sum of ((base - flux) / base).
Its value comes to 4215.0 angstrom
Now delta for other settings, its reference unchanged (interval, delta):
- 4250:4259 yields 4253.5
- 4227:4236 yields 4230.9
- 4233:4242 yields 4234.9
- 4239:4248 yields 4245.4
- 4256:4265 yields 4259.9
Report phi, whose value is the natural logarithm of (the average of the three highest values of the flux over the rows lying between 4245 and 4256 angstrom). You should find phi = 2.83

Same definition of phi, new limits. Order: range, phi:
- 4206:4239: 2.81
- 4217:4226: 2.63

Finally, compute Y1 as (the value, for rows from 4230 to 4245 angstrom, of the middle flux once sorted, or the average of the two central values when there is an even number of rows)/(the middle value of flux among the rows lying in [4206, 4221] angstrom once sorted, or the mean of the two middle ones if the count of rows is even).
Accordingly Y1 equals 1.00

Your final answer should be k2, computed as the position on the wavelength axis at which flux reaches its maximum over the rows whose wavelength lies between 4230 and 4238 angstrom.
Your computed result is 4235.5 angstrom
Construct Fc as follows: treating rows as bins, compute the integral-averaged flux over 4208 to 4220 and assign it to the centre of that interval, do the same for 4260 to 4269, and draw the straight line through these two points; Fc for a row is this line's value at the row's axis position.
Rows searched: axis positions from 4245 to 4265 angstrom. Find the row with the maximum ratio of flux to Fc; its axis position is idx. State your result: 4246.0 angstrom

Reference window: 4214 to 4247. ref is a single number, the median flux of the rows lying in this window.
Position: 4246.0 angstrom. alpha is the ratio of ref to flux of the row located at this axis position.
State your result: 0.72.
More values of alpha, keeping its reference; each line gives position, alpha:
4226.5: 1.04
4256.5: 0.91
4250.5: 1.00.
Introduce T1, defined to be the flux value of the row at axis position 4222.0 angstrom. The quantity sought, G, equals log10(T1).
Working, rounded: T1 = 13.8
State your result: 1.14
